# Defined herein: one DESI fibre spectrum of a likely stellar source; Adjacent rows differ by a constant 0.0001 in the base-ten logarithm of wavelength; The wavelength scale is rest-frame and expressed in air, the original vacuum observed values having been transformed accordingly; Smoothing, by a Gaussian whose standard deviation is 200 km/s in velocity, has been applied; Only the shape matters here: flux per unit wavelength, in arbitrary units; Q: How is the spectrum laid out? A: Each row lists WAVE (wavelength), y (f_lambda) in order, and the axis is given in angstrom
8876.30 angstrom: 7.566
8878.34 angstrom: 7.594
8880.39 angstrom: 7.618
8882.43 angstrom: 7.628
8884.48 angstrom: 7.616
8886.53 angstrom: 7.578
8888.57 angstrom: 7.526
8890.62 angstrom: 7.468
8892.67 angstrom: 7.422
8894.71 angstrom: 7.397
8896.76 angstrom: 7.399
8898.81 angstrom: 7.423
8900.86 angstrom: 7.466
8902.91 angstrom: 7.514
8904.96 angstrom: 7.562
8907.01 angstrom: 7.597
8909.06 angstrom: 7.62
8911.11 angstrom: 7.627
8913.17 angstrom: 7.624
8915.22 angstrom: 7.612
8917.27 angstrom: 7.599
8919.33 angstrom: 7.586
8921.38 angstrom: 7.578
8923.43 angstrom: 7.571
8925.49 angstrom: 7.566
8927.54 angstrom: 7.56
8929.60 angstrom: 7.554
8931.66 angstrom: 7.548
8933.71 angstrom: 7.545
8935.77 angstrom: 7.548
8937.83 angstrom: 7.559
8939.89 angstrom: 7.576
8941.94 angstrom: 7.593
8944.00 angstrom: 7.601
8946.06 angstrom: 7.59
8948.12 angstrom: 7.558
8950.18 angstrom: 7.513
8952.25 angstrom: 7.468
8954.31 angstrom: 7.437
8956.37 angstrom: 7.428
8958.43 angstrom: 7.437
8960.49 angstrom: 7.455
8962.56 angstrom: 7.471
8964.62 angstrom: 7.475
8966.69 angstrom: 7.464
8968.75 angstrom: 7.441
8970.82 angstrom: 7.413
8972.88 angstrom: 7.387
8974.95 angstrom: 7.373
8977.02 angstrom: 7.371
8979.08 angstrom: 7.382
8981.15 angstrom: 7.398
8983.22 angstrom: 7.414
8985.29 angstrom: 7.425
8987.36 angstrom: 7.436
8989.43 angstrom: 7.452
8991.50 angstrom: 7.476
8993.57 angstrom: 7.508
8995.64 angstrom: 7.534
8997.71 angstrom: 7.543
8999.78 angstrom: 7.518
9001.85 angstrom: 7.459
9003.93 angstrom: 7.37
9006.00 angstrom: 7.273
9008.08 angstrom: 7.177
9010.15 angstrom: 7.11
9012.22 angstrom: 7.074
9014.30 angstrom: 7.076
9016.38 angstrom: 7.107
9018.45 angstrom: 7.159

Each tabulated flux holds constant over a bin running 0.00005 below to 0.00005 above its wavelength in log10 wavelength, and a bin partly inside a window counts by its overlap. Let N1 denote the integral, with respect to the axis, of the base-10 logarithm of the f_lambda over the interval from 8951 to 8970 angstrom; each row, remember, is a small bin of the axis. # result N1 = 16.6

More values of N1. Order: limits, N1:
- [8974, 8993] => 16.5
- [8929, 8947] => 15.8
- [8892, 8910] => 15.7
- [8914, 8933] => 16.7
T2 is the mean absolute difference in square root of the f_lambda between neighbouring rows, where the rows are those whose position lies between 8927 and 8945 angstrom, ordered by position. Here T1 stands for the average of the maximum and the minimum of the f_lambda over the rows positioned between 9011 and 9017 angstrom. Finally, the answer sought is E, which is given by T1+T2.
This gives 7.1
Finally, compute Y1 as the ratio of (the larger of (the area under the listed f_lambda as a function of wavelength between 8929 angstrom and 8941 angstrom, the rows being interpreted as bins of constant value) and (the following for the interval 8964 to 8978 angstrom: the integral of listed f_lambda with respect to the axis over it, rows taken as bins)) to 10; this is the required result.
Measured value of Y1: 10.4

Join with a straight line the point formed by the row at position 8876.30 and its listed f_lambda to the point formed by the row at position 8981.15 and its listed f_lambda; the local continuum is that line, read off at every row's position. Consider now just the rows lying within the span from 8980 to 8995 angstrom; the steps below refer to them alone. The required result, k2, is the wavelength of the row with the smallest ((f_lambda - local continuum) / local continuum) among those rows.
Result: 8981.15 angstrom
